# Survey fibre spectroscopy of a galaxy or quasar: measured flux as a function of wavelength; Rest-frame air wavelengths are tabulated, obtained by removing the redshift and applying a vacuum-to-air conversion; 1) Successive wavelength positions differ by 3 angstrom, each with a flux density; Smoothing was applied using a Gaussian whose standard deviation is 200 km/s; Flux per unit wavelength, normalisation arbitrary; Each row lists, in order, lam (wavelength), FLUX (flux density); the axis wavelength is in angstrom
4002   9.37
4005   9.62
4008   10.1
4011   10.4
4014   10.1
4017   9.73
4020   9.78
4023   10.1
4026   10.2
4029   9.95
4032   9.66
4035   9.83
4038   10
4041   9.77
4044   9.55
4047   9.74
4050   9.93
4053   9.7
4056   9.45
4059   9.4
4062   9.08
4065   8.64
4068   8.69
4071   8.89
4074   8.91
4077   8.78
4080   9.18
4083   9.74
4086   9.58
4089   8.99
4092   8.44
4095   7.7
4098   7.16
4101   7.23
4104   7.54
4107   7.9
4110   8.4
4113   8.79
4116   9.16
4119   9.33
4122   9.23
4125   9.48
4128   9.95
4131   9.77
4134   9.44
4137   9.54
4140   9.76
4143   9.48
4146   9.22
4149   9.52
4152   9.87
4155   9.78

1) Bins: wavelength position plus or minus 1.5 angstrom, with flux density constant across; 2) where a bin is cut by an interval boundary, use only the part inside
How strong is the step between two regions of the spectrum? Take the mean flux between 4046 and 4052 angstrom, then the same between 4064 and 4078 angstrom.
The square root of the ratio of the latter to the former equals 0.945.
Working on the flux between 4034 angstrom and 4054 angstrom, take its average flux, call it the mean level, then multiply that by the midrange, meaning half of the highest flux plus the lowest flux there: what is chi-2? 96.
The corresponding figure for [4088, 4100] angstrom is 65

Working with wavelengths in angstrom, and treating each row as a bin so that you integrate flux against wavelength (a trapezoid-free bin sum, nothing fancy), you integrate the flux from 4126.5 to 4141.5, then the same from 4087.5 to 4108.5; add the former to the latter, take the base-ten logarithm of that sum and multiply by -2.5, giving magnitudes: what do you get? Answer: -6.23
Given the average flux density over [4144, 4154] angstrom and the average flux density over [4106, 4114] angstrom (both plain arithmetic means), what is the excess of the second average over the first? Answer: -1.2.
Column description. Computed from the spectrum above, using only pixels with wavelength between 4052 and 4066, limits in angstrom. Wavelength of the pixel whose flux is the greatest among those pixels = 4053 angstrom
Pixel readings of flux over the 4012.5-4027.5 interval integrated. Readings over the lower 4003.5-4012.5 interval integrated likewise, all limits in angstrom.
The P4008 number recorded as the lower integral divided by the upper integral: 0.60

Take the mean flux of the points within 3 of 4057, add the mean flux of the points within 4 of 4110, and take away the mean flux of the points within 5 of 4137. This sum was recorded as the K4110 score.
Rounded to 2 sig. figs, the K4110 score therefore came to 8.2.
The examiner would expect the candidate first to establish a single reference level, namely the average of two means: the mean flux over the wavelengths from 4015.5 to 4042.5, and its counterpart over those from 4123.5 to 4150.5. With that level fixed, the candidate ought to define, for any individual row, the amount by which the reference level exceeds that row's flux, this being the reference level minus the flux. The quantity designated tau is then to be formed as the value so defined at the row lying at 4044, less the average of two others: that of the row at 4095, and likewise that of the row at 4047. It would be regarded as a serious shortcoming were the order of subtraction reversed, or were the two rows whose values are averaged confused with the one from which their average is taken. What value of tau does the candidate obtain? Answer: -0.83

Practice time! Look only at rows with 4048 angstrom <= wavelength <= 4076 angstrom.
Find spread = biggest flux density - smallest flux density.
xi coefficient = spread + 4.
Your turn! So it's 5.3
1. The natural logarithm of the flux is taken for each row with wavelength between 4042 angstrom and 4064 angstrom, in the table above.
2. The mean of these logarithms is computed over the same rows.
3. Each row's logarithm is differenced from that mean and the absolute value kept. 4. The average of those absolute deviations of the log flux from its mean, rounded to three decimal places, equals 0.022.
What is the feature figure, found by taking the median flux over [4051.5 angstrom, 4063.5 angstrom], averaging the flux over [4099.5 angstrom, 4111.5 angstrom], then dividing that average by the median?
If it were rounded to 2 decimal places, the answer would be 0.82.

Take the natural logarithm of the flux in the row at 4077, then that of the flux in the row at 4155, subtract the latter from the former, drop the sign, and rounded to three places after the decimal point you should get 0.108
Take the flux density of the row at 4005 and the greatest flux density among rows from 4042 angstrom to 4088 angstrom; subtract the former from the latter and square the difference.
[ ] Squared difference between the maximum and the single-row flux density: 0.10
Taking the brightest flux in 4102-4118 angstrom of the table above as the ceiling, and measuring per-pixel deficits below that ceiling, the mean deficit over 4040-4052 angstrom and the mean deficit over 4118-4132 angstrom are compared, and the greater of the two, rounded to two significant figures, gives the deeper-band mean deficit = -0.39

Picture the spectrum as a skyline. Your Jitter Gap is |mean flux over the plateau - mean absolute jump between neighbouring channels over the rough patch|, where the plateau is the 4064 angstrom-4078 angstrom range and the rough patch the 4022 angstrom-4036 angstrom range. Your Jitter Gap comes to 8.58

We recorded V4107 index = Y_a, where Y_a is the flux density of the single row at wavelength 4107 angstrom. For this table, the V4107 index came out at 7.9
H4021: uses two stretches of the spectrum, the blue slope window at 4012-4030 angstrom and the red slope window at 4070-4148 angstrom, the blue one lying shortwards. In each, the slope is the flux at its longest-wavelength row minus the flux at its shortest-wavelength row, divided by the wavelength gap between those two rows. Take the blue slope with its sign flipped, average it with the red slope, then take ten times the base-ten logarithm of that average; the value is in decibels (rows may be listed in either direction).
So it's -21.4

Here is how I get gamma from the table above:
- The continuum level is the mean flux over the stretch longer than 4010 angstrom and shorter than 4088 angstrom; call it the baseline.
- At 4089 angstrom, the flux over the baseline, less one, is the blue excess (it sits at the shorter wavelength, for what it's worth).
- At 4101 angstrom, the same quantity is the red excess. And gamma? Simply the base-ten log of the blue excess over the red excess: -0.61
